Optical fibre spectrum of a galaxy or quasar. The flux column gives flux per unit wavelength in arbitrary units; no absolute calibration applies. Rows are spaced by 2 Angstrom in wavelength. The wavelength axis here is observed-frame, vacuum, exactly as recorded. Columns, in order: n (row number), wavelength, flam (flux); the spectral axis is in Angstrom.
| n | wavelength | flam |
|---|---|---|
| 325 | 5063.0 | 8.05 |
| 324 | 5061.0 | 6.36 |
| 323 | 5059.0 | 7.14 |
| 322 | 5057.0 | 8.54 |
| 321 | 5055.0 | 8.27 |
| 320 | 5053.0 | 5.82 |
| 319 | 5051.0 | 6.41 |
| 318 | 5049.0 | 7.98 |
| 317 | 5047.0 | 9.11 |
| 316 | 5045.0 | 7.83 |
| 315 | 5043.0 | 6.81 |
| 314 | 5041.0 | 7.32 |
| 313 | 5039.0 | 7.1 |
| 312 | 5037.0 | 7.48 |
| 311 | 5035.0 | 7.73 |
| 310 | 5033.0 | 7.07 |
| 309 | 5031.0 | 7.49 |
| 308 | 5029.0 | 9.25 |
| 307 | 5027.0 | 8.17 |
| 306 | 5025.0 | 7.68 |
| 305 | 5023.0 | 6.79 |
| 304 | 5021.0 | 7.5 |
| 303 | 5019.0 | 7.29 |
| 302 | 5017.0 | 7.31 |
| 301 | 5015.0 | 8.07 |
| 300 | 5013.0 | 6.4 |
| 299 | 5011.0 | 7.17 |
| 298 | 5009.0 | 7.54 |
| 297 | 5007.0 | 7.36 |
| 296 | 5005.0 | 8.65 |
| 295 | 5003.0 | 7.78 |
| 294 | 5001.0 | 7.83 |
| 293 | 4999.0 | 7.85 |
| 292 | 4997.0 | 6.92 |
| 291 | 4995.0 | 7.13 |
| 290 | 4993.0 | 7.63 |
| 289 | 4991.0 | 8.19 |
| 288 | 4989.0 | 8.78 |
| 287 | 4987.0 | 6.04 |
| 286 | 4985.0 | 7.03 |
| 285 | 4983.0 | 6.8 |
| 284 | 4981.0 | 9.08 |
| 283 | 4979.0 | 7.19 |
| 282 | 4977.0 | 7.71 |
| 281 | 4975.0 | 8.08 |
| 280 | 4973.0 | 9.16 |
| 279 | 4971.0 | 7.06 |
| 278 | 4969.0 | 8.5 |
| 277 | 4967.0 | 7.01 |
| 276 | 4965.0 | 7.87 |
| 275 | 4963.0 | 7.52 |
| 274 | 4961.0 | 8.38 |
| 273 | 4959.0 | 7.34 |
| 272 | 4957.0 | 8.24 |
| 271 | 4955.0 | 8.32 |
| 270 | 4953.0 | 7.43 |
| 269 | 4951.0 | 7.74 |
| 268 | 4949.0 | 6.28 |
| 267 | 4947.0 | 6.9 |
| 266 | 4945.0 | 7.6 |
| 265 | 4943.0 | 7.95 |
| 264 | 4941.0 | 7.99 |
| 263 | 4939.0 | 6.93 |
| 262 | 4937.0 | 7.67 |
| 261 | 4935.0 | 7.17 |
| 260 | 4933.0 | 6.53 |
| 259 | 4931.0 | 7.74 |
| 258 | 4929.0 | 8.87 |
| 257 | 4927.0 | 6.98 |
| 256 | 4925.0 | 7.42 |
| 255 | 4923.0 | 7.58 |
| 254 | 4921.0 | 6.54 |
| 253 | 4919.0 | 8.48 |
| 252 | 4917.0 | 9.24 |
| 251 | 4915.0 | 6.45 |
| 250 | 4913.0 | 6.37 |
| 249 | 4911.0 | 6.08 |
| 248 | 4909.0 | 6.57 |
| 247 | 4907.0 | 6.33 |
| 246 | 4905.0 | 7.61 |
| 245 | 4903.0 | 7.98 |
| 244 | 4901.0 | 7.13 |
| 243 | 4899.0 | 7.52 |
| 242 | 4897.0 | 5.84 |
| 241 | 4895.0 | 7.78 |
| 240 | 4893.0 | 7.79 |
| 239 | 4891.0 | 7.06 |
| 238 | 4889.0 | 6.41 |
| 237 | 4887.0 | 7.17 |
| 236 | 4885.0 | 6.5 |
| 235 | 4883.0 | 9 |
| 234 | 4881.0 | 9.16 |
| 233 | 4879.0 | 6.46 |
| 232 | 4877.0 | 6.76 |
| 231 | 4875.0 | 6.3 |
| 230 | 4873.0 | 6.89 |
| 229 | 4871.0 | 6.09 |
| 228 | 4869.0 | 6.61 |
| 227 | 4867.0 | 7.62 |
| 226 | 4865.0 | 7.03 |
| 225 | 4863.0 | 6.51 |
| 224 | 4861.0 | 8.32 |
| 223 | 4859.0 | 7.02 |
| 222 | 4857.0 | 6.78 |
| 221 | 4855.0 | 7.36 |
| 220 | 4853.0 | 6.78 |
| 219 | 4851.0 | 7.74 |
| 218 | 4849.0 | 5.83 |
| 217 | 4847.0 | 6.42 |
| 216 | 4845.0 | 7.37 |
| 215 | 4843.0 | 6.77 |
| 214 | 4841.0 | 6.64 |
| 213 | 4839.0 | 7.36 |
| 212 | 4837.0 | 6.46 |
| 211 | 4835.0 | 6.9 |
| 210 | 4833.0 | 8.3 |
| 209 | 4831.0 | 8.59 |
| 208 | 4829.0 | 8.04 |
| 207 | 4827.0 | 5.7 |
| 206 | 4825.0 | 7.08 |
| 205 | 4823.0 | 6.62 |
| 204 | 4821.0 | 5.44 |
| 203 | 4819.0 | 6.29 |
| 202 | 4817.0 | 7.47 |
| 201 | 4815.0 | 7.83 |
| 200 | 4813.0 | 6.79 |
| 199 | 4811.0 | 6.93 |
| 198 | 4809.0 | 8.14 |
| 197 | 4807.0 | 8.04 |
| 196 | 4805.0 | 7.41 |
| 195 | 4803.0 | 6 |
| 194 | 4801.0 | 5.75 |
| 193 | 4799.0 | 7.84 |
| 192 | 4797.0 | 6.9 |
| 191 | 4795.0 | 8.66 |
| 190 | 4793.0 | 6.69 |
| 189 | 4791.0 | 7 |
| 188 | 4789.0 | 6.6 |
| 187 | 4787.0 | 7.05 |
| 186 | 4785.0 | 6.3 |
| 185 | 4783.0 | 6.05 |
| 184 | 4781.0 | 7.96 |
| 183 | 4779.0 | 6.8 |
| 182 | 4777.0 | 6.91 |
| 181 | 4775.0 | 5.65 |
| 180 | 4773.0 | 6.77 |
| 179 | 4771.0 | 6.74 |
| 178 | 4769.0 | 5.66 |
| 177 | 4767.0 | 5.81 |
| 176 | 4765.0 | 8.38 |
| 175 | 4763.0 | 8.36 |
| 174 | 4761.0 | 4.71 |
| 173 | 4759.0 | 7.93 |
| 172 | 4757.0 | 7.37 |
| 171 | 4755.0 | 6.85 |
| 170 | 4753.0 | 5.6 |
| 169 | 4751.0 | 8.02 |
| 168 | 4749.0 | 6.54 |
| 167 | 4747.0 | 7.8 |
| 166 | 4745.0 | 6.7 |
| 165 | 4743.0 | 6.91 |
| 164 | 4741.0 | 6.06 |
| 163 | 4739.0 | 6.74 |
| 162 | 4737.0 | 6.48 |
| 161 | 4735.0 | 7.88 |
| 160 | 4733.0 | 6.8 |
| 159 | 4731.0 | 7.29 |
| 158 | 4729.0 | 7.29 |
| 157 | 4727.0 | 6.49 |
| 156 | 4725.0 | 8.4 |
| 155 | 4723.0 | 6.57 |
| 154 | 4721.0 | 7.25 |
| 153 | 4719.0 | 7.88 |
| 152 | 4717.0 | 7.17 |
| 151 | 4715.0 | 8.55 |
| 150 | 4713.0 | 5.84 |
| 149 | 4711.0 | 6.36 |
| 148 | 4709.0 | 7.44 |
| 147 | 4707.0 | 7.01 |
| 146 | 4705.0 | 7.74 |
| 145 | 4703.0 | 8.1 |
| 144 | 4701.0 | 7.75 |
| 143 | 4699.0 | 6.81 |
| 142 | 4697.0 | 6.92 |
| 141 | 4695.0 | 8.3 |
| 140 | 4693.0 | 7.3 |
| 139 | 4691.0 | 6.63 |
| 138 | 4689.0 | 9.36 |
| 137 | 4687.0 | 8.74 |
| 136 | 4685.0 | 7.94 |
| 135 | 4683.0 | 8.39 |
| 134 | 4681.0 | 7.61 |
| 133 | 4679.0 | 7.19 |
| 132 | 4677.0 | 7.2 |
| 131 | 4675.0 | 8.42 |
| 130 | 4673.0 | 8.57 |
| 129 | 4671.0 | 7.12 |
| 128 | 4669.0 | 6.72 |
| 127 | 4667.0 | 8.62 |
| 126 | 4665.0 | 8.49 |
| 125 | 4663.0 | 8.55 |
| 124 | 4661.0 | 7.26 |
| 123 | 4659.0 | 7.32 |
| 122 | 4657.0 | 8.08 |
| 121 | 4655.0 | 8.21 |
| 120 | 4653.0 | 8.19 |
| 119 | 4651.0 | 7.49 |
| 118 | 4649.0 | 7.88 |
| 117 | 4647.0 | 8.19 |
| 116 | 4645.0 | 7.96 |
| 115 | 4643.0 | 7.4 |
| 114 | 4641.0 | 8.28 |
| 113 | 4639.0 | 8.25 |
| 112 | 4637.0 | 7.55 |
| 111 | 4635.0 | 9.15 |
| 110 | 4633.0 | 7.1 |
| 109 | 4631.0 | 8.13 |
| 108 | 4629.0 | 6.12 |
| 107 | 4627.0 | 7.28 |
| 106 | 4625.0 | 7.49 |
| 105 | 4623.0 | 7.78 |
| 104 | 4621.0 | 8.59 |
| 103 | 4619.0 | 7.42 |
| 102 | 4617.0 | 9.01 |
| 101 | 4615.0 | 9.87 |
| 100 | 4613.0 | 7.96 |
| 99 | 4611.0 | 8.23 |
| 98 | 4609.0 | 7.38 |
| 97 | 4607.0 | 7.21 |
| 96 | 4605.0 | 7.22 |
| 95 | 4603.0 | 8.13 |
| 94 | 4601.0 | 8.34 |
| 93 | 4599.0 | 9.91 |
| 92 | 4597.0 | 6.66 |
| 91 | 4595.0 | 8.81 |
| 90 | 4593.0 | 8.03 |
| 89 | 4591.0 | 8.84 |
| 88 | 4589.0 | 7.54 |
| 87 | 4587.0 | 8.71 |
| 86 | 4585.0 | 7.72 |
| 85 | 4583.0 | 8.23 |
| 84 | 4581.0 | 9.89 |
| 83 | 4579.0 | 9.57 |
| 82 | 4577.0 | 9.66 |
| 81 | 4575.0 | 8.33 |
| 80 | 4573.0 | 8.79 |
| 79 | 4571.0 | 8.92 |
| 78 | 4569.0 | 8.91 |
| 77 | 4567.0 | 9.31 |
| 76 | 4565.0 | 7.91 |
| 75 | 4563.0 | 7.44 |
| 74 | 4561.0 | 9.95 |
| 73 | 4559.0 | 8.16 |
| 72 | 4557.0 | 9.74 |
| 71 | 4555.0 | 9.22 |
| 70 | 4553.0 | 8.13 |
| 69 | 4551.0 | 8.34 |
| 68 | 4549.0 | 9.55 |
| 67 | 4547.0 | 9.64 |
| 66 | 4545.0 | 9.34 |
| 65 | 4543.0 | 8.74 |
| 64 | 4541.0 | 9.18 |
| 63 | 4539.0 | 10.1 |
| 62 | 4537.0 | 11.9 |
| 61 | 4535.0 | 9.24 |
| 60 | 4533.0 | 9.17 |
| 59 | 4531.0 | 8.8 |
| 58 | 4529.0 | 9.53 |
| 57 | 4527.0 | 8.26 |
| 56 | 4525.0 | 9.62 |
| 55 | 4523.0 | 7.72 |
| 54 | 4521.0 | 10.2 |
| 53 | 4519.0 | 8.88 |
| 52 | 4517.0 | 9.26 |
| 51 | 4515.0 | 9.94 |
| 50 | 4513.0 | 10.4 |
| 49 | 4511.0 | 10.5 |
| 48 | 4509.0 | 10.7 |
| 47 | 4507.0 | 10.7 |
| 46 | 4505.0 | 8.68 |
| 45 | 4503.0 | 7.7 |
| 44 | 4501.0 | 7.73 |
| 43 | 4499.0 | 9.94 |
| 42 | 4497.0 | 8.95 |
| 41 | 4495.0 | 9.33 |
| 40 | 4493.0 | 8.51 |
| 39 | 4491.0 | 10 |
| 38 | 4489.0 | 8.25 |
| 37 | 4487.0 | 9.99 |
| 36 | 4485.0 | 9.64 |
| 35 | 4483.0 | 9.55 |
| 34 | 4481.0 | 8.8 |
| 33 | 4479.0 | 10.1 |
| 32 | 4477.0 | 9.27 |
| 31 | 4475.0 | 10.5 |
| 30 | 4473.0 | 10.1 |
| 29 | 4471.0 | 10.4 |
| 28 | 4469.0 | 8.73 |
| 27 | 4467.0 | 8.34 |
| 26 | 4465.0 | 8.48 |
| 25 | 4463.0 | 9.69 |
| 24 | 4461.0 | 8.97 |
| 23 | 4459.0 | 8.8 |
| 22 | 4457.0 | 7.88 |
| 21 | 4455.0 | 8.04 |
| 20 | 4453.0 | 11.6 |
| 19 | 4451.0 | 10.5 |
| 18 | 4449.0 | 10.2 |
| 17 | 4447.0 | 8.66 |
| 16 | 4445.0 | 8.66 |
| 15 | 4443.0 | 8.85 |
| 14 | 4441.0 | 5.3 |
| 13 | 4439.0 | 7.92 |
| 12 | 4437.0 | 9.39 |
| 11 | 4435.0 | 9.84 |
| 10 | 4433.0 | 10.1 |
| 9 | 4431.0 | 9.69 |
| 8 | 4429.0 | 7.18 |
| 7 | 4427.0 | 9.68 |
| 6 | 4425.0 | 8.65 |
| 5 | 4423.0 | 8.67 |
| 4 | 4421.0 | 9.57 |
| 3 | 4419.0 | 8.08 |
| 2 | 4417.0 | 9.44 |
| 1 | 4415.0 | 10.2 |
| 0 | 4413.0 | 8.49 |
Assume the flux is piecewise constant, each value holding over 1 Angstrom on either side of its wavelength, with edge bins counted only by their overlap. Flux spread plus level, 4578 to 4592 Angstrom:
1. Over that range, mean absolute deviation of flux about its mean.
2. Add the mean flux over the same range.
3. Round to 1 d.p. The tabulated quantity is 9.3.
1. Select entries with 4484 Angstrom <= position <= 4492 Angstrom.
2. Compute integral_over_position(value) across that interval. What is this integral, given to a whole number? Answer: 76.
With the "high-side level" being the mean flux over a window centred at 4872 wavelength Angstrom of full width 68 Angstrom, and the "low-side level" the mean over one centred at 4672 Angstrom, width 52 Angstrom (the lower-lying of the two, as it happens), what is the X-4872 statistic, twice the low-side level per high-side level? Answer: 2.22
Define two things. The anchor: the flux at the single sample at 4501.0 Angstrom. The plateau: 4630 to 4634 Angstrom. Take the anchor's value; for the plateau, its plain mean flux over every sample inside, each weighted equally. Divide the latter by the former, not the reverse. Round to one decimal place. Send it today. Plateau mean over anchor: 1.0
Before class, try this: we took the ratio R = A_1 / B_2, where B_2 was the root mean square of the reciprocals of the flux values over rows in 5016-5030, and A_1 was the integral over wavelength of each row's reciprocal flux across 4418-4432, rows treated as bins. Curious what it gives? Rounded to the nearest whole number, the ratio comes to 12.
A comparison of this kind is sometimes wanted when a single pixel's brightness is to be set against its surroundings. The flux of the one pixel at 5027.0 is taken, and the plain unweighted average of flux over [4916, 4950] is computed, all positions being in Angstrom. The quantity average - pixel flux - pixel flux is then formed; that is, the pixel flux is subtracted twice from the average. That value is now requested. -8.8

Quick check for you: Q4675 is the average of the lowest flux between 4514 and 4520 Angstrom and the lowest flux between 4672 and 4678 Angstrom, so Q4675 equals 8.0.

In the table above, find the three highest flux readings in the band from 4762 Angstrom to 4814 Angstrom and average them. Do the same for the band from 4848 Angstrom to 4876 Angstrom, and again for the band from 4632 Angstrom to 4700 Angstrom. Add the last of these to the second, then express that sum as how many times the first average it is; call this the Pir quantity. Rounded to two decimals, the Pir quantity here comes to 2.01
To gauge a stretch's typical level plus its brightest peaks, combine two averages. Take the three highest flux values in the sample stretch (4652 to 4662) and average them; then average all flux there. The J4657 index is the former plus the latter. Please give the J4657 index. 16.0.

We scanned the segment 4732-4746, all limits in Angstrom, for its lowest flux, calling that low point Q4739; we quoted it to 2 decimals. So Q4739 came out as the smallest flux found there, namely 6.06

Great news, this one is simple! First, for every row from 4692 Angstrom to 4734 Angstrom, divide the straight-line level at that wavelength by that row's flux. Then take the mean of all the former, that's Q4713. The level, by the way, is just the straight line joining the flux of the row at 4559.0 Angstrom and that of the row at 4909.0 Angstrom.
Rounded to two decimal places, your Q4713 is 1.03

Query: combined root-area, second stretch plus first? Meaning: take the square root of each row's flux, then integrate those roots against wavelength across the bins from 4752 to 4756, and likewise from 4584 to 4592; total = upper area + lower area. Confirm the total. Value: 33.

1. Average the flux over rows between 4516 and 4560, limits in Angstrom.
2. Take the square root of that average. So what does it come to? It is 3.04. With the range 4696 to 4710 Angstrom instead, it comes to 2.72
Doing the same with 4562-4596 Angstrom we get 2.94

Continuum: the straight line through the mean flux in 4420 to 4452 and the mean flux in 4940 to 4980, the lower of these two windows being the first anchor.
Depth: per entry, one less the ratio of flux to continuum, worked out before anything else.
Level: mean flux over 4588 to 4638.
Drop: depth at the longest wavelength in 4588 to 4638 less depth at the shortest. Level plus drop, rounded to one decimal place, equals 8.0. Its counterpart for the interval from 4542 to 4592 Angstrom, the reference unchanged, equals 8.8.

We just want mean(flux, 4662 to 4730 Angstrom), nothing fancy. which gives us 7.6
